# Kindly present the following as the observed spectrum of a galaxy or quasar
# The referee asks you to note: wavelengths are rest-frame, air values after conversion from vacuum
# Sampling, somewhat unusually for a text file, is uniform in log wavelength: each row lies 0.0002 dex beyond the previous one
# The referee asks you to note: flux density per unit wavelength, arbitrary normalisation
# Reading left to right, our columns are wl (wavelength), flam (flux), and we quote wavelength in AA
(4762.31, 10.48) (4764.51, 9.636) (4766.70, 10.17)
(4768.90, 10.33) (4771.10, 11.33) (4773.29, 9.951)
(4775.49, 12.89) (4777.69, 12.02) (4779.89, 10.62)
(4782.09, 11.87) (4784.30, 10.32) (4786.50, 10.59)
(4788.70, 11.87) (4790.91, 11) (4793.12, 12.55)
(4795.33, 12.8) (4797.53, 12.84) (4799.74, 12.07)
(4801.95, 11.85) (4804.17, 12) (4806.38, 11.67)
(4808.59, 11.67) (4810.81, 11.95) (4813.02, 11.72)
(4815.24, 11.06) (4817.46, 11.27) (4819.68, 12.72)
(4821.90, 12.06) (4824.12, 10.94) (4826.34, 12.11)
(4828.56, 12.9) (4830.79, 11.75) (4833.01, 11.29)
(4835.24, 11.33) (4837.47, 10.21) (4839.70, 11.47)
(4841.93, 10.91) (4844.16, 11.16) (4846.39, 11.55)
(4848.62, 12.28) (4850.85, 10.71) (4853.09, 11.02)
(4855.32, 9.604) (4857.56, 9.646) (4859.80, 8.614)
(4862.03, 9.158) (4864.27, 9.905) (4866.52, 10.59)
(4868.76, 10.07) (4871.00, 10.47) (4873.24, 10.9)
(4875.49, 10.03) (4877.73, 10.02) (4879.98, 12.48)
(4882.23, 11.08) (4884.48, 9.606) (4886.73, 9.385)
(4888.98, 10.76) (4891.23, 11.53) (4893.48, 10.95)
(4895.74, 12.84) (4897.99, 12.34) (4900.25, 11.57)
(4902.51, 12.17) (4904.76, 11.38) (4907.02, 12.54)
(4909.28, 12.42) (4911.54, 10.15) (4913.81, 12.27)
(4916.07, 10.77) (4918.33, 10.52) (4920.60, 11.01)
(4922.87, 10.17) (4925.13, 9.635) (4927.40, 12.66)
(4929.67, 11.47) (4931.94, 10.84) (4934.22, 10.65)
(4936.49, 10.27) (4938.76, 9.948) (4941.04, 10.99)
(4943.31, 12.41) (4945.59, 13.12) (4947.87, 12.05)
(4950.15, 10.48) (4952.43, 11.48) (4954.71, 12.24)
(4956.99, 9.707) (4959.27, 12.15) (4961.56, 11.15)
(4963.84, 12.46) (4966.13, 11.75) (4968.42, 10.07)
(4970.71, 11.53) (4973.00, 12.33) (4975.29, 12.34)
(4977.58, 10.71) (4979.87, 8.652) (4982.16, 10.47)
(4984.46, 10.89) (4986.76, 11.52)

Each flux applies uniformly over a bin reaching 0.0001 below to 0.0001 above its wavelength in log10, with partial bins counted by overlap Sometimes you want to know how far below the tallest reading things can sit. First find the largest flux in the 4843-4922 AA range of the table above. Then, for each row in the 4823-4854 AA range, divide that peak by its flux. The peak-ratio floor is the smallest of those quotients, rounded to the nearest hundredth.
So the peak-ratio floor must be 1.00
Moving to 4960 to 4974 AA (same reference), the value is 1.03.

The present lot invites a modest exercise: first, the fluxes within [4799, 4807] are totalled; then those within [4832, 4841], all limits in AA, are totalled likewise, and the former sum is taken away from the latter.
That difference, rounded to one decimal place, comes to -3.3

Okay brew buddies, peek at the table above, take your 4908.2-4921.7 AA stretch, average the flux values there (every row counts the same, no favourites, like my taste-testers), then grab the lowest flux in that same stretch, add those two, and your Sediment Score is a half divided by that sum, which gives 0.0234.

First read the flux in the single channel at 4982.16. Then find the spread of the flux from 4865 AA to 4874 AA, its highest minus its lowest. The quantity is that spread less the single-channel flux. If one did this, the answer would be -9.6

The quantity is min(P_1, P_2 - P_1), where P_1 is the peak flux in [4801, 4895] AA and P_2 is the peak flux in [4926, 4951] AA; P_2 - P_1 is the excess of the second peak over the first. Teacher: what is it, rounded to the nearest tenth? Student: 0.2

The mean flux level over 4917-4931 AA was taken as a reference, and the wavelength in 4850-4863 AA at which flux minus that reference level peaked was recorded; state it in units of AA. 4853.09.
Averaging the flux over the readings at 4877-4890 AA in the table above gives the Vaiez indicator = 10.6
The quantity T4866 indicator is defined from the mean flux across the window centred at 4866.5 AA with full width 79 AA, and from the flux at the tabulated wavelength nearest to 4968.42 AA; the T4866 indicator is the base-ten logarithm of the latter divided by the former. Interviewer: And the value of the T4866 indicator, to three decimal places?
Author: -0.035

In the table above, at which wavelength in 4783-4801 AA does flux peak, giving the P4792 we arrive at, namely 4797.53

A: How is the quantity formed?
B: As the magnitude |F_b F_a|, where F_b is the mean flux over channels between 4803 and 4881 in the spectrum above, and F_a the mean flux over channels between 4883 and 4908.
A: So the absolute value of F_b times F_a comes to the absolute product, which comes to 126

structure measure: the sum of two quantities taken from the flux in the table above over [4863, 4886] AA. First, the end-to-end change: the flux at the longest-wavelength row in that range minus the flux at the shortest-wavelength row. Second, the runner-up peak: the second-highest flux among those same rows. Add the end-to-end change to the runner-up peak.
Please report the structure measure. 10.8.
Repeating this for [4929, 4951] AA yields 11.4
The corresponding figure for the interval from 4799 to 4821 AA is 12.7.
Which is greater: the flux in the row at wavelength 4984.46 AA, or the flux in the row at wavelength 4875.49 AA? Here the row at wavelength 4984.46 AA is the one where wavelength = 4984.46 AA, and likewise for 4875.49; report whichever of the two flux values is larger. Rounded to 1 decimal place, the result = 10.9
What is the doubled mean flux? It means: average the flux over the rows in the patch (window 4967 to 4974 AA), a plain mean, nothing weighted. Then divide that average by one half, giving 22.6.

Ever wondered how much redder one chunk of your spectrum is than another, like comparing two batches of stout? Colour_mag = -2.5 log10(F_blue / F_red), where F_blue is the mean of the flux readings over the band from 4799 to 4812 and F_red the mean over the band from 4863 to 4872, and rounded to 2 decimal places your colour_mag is -0.16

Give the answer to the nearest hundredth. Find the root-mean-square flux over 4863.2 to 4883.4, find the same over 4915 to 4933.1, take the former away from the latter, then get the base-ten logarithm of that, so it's -0.56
